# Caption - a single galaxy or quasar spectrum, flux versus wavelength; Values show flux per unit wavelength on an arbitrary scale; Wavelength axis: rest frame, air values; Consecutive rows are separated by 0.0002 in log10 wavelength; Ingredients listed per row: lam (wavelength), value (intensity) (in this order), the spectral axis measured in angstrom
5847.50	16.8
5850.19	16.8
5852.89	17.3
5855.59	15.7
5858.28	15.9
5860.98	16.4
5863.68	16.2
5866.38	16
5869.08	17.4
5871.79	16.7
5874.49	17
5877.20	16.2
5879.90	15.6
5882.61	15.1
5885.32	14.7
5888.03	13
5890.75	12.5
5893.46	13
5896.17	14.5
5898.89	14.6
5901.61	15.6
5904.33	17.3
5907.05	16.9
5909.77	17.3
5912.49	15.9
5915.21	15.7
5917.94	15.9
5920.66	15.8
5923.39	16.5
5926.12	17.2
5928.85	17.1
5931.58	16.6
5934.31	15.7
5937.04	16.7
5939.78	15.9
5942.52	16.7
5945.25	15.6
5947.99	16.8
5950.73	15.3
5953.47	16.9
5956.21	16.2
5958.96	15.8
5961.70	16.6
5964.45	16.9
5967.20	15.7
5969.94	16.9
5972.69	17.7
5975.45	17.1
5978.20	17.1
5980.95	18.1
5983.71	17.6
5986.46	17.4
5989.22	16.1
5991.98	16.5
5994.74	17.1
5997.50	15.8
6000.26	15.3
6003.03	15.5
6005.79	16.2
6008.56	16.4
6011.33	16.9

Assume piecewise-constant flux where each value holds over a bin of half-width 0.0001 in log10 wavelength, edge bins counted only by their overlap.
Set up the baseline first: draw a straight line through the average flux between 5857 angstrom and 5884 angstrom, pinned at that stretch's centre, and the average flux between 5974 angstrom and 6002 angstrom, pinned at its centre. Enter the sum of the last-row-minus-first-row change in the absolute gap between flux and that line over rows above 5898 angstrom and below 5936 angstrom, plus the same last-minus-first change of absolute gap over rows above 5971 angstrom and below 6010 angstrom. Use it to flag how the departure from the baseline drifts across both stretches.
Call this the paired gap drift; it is -1.4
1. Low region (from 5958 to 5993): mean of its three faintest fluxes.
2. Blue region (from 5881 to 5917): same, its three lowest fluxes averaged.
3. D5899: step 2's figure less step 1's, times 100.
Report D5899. -303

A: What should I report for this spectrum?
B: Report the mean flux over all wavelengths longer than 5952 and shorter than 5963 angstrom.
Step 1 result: 16.4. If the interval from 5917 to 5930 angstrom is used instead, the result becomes 16.5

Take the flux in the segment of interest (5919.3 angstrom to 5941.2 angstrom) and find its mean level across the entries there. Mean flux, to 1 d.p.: 16.4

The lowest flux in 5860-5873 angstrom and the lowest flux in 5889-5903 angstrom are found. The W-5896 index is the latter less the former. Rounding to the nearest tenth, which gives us -3.5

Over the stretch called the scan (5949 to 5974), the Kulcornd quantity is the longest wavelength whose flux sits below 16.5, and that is 5967.20 angstrom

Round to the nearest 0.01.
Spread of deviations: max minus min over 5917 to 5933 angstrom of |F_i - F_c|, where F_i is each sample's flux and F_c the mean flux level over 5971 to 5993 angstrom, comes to 1.40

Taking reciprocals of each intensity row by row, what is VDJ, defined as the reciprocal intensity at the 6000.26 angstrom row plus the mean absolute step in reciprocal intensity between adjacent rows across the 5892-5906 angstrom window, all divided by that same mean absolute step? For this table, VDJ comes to 14.7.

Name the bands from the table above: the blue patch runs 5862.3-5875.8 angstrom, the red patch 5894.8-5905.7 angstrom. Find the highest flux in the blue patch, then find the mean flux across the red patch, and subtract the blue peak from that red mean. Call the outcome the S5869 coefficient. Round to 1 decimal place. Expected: -1.9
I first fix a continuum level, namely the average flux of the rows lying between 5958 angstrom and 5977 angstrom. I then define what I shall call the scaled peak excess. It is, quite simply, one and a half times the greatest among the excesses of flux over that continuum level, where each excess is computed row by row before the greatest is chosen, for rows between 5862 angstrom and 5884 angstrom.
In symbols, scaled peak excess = 1.1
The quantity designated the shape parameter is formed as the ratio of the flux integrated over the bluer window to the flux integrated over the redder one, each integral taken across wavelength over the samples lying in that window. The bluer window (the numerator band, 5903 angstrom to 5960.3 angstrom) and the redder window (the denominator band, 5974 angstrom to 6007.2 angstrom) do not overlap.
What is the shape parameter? 1.7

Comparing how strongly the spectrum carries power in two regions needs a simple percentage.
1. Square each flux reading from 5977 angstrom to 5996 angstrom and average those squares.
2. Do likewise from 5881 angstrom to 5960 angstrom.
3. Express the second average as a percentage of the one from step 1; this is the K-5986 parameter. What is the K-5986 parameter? 85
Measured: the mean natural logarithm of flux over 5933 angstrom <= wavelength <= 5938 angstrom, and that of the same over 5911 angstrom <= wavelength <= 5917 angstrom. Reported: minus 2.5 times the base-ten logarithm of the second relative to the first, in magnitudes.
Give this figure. 0.01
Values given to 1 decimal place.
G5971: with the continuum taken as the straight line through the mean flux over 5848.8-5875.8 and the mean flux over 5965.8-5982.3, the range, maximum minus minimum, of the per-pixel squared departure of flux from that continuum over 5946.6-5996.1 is 2.8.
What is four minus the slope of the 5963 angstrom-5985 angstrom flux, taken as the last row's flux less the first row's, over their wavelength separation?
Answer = 3.96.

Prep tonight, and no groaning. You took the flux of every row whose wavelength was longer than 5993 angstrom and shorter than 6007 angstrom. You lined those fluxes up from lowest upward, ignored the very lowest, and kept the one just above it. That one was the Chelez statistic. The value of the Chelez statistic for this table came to 15.5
